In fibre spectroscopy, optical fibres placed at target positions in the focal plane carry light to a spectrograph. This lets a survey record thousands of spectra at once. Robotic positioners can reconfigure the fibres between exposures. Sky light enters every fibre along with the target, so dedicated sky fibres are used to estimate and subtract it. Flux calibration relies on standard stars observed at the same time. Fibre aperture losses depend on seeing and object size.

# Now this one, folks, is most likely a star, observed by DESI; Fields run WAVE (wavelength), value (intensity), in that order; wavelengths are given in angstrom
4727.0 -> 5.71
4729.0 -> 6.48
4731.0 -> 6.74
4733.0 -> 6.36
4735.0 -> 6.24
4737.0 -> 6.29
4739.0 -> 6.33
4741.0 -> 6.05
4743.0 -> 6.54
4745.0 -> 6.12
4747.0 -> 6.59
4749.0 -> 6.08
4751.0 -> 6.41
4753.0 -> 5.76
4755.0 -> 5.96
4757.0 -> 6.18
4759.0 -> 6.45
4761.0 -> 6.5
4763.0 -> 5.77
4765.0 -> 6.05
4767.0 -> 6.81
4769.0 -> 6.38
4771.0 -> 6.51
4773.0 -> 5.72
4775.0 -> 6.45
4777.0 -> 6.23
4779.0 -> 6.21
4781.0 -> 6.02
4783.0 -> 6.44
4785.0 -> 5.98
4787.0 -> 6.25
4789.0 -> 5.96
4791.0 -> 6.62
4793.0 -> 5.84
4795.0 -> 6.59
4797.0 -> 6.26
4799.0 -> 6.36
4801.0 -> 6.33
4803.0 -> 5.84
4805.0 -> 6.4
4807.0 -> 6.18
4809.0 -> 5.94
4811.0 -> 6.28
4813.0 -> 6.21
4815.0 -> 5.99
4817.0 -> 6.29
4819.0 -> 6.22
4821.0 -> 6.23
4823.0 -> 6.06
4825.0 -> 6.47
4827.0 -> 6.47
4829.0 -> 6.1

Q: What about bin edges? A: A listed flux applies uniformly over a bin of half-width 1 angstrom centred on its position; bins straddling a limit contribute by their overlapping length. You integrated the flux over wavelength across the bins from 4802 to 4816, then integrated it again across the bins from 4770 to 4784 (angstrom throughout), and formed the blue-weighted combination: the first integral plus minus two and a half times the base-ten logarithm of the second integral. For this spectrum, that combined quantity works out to 80.8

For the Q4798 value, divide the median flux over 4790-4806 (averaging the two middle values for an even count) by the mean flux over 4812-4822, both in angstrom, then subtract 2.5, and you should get -1.47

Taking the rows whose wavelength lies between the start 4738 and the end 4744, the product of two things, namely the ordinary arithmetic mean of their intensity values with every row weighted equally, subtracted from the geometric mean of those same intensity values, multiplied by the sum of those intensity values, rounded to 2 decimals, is -0.06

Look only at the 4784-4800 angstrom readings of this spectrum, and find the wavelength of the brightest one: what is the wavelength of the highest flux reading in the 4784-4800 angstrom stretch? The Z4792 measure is 4791.0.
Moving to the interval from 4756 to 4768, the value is 4767.0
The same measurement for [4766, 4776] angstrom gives 4767.0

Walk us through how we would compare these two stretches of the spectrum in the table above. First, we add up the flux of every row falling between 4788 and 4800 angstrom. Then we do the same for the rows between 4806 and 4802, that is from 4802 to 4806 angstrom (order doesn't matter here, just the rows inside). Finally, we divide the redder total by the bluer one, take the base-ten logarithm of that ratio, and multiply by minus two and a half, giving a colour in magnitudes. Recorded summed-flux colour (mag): 1.2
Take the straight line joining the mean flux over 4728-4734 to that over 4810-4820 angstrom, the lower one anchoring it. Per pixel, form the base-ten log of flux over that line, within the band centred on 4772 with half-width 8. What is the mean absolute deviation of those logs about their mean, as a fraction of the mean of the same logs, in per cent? -304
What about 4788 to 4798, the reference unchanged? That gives -765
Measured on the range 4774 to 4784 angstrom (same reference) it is -198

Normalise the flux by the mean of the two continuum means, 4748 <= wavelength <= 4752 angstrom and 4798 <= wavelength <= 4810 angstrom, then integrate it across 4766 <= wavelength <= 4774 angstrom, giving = 8.19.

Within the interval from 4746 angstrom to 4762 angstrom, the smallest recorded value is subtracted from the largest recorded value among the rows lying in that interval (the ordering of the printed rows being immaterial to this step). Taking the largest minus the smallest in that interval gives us 0.83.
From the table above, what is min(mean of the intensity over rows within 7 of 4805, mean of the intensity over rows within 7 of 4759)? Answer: 6.10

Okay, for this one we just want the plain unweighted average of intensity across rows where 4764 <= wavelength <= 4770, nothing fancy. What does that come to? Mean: 6.41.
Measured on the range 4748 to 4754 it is 6.08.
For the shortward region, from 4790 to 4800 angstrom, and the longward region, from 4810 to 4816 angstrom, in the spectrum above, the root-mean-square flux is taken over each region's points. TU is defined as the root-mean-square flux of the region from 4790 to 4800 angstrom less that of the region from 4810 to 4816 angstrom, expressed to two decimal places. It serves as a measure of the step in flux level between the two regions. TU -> 0.18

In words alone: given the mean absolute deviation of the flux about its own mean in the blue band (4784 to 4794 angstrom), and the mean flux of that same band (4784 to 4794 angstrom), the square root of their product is 1.2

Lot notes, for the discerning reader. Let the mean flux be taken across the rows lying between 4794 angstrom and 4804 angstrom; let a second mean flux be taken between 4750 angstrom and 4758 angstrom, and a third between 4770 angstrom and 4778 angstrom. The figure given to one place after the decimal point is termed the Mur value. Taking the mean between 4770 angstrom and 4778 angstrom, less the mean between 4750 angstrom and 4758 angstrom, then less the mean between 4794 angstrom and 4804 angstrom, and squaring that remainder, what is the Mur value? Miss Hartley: 37.5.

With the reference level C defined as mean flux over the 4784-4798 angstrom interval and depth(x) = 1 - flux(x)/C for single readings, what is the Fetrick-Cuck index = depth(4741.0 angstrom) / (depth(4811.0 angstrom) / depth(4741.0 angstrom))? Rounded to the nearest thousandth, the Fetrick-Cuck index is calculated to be -0.066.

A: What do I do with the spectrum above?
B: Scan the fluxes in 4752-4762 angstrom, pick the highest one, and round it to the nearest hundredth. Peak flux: 6.50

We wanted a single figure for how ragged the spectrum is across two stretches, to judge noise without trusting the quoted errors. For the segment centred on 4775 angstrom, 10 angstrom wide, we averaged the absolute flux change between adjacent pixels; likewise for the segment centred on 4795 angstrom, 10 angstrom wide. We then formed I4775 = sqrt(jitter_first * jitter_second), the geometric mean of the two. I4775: 0.46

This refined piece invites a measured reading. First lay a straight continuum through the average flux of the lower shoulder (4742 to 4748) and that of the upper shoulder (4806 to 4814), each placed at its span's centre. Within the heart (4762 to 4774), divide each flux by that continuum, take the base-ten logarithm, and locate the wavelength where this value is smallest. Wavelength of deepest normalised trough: 4773.0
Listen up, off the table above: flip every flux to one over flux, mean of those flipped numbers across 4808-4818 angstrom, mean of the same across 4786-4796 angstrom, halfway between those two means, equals 0.162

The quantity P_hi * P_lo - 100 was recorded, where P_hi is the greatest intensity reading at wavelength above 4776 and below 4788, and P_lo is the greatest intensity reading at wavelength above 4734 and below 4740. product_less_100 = -59.2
